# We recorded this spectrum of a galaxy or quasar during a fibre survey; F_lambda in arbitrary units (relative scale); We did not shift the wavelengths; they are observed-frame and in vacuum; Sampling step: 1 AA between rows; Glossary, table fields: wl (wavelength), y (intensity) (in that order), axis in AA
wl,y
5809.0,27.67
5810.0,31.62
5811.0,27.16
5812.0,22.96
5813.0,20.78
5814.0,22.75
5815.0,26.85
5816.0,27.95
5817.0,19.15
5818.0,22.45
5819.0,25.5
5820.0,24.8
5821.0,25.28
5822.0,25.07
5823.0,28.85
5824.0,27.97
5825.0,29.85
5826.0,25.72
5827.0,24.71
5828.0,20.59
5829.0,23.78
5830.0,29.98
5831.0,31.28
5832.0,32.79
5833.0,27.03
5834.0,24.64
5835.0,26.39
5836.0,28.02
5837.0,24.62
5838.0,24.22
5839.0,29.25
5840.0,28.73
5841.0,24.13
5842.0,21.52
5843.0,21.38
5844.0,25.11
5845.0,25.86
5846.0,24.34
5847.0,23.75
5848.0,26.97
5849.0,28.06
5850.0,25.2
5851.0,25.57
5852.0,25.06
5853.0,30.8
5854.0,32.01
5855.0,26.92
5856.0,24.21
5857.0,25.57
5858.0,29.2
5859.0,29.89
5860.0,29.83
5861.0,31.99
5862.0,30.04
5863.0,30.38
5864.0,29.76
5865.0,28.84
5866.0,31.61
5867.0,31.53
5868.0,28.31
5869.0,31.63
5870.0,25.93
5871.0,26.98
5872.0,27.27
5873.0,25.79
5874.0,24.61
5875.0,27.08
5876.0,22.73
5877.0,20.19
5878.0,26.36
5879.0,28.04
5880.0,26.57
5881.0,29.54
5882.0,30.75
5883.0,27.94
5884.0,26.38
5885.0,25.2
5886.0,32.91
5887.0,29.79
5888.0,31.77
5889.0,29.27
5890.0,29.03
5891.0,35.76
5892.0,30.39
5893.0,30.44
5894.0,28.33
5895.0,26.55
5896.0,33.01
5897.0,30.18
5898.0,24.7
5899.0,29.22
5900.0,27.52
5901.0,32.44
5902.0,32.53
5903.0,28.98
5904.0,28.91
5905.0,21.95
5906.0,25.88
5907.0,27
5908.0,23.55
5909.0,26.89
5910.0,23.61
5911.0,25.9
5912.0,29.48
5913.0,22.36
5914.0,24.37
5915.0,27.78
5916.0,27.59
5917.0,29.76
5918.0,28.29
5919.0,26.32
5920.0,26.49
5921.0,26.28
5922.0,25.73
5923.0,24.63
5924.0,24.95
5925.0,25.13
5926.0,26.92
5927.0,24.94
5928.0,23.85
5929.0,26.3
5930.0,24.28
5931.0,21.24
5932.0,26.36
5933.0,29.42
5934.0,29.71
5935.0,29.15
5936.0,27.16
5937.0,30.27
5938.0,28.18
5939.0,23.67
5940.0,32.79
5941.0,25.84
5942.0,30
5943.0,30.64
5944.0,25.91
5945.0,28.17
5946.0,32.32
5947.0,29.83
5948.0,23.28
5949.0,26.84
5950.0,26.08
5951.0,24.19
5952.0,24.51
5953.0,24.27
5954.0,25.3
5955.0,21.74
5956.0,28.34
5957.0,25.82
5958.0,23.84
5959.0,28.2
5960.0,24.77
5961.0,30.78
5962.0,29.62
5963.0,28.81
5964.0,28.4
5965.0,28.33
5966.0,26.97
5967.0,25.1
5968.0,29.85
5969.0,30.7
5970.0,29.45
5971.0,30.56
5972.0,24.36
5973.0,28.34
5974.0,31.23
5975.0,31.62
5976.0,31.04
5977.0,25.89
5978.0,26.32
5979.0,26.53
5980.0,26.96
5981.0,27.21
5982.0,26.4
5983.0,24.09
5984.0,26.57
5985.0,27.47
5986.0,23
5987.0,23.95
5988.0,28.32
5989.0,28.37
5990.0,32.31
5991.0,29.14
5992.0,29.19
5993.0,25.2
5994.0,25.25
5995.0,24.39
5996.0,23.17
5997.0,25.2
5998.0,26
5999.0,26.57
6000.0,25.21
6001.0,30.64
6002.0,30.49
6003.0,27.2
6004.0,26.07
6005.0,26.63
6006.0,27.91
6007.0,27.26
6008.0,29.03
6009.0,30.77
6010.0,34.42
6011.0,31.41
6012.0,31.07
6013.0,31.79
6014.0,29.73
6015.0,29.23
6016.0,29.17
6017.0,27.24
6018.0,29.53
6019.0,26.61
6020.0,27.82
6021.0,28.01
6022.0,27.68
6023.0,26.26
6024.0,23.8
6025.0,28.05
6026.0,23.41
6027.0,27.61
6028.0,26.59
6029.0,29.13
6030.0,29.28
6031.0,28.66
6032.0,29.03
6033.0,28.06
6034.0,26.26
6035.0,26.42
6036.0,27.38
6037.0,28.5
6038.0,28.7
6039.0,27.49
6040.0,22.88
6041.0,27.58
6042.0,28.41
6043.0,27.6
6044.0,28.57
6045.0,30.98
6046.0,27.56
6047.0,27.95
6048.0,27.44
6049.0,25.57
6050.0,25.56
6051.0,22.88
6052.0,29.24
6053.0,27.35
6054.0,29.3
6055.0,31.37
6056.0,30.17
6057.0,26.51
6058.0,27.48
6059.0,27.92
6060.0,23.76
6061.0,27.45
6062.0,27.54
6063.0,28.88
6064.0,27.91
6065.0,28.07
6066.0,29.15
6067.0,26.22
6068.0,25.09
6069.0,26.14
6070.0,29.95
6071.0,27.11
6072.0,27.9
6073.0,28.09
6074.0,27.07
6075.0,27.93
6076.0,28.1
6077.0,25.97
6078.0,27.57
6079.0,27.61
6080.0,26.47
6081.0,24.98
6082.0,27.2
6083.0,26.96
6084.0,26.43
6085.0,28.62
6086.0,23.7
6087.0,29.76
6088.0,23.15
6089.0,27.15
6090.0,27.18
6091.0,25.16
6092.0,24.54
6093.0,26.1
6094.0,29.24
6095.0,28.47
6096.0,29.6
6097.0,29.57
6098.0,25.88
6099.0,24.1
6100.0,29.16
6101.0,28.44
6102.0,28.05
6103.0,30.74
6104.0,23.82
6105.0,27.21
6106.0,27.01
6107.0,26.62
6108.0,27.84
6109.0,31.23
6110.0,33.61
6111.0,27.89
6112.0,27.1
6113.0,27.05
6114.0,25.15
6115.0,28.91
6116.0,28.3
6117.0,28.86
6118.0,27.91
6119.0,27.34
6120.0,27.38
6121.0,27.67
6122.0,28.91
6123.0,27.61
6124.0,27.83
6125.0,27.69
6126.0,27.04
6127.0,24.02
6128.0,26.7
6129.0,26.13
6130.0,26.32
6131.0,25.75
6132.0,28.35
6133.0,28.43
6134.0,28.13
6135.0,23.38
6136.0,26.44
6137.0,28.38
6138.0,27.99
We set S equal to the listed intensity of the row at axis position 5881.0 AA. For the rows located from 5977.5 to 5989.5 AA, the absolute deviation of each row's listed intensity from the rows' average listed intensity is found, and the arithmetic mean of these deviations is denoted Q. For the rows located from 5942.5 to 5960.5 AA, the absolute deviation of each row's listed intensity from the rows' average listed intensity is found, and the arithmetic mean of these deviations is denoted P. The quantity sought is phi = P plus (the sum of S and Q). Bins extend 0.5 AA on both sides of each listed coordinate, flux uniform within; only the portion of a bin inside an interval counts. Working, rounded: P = 2.2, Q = 1.3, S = 29.54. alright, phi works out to 33.1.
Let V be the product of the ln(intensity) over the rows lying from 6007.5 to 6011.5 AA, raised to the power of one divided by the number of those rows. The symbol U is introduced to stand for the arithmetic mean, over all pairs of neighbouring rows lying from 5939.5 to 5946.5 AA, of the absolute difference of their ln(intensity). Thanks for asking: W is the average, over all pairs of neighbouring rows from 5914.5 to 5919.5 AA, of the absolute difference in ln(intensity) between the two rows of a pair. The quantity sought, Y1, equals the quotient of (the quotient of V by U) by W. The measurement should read 505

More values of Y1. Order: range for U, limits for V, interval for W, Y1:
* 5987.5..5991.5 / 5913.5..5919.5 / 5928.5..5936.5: 462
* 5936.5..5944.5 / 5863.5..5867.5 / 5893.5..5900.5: 156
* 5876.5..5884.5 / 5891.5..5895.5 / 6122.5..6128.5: 662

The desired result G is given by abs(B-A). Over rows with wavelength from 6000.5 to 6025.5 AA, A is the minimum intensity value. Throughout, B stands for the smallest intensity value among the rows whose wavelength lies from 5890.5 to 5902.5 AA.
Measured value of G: 0.9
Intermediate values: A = 23.8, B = 24.7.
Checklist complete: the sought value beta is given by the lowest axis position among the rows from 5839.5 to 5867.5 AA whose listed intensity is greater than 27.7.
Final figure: 5840.0 AA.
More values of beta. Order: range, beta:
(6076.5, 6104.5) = 6085.0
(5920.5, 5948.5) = 5933.0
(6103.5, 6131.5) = 6108.0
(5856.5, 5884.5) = 5858.0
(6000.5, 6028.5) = 6001.0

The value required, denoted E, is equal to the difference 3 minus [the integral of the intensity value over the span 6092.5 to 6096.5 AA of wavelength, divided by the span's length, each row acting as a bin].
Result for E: -25.4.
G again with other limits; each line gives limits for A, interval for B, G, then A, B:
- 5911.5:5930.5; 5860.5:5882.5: 2.2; 22.36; 20.19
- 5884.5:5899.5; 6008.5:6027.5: 1.3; 24.7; 23.41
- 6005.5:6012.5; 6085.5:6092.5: 4.1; 27.26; 23.15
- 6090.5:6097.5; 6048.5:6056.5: 1.7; 24.54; 22.88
